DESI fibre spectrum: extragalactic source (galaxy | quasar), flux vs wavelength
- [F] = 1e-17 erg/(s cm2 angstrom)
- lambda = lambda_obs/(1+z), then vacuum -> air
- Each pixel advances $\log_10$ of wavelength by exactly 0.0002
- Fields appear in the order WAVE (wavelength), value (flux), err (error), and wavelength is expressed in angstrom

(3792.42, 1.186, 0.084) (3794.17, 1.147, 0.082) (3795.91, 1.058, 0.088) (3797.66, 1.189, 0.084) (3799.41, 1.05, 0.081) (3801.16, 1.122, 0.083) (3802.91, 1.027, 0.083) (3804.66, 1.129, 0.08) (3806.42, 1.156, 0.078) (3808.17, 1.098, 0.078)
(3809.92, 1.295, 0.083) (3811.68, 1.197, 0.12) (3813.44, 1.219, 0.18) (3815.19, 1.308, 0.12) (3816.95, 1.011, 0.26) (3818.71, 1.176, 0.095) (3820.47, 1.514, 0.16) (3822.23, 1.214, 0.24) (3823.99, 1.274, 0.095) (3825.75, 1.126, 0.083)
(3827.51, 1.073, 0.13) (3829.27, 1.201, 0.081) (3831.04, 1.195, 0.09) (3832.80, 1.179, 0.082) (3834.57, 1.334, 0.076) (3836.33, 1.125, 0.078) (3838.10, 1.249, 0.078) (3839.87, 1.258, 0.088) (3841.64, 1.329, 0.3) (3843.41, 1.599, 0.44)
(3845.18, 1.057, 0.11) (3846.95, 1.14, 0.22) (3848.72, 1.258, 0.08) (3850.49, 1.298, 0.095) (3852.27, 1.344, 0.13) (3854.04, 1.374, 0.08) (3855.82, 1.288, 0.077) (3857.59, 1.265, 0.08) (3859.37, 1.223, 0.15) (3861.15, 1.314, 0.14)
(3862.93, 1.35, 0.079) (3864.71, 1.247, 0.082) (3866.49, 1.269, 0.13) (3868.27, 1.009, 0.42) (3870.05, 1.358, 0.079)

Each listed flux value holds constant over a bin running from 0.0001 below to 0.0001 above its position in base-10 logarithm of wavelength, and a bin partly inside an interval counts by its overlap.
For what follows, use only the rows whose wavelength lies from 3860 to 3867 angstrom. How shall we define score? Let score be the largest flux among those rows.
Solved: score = 1.35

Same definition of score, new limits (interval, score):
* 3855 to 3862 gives 1.314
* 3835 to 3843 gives 1.329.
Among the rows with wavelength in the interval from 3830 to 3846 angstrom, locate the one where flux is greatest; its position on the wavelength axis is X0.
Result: 3843.41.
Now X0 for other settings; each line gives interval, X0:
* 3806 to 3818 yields 3815.19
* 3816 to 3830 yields 3820.47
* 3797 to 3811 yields 3809.92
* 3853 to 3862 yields 3854.04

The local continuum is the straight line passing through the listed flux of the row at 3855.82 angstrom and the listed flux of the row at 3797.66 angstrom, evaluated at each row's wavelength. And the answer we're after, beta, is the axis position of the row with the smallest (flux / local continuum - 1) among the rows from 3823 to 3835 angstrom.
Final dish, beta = 3827.51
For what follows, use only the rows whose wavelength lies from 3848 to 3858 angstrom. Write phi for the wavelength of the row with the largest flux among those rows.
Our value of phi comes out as 3854.04 angstrom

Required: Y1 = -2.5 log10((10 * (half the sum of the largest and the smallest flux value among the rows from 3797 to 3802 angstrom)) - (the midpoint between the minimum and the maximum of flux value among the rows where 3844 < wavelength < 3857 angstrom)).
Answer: -2.50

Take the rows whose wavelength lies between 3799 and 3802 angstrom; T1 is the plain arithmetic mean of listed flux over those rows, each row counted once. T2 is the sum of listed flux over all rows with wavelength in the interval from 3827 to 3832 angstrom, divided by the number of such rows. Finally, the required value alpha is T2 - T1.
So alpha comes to 0.07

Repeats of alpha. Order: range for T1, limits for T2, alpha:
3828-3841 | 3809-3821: 0.03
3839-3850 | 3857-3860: -0.03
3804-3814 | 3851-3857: 0.15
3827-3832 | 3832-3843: 0.09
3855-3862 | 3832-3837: -0.06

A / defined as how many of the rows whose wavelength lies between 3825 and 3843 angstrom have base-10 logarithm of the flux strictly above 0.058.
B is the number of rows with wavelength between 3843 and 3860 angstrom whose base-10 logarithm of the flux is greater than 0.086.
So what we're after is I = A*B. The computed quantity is 56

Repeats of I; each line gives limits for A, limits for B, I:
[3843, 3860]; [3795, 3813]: 8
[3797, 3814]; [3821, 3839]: 15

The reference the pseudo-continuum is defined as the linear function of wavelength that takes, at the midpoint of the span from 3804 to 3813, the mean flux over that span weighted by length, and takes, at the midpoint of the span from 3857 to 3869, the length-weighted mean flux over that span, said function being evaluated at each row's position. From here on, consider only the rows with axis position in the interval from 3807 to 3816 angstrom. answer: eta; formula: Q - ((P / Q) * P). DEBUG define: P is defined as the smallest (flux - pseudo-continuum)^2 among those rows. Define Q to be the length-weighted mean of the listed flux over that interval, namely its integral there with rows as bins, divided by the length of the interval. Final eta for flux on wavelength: 1.22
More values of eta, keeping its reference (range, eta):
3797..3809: 1.11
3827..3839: 1.20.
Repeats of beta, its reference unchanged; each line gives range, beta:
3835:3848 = 3845.18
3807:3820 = 3816.95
